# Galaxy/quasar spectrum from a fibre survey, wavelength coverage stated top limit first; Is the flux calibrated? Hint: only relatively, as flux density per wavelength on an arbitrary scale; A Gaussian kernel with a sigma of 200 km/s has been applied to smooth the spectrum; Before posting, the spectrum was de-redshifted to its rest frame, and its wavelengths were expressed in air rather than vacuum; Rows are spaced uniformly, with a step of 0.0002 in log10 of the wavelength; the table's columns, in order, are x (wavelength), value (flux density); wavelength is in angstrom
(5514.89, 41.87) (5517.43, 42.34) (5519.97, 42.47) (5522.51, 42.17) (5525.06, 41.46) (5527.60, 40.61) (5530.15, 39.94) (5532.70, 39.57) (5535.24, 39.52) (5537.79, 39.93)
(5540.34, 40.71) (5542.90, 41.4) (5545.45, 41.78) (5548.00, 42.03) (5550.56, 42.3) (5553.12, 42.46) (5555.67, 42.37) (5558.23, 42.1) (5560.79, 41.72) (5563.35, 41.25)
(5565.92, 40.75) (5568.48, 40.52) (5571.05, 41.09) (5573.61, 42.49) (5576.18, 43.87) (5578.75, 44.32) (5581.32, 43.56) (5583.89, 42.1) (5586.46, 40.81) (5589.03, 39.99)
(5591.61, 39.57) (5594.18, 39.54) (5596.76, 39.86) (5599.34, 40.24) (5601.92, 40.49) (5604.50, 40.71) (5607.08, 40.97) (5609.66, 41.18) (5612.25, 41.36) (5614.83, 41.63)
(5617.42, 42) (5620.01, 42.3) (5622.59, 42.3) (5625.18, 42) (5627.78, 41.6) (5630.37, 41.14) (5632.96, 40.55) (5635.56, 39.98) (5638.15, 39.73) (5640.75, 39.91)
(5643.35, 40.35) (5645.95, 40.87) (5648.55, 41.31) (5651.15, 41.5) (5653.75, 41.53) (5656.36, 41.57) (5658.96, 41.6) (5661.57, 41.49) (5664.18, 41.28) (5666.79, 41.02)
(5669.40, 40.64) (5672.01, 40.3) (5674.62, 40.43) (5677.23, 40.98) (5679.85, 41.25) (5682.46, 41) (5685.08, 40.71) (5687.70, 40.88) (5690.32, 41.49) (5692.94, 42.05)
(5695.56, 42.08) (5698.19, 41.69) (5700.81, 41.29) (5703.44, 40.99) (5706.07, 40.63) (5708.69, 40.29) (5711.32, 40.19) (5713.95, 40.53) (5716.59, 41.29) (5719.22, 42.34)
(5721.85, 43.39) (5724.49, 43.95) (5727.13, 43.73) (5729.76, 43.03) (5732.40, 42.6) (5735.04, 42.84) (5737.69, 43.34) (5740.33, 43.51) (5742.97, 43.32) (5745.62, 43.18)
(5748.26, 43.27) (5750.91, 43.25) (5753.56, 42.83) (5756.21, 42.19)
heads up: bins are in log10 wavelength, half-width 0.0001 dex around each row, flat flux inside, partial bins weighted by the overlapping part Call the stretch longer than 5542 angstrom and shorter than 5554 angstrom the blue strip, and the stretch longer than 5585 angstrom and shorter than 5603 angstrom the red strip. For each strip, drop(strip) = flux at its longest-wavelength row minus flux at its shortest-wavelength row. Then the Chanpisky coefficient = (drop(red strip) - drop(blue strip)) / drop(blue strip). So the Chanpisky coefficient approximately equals -1.3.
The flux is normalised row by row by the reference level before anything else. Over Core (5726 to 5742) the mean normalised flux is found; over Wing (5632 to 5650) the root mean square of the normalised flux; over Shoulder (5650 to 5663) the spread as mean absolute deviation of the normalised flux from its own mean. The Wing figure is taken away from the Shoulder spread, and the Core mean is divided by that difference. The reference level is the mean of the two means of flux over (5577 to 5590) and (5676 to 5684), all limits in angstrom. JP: -1.07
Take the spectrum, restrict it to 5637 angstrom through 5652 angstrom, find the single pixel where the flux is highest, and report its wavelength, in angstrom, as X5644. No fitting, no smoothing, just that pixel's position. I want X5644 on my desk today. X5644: 5651.15 angstrom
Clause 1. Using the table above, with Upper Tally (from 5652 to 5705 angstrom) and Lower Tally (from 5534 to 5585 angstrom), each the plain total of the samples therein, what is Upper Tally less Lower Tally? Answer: -12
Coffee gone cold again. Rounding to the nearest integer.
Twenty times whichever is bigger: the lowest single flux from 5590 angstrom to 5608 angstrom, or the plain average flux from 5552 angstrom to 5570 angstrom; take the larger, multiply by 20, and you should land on 832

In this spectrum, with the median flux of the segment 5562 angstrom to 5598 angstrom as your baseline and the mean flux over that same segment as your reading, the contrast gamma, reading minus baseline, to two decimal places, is 0.46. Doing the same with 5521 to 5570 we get -0.21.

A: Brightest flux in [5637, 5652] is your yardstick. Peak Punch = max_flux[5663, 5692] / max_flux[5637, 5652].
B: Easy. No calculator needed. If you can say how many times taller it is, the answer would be 1.00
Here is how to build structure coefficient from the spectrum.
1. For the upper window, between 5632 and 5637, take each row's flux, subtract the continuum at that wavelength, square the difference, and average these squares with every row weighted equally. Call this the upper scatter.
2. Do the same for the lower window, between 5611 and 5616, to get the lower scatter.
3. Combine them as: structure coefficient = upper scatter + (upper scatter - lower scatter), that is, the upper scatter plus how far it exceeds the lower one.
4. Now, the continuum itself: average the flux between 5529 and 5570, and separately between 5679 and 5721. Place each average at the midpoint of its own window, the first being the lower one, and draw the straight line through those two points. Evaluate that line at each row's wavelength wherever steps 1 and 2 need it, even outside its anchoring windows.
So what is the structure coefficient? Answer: 2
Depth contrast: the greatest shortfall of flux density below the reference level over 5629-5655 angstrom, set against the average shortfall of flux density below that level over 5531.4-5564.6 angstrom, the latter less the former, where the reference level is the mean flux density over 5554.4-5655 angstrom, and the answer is -1.6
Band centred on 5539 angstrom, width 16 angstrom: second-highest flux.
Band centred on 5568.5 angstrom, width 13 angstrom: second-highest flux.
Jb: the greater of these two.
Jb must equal 41.4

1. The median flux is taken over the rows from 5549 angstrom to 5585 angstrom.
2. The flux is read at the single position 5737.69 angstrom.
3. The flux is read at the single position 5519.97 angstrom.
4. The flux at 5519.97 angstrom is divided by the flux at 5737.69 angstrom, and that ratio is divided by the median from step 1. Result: 0.0232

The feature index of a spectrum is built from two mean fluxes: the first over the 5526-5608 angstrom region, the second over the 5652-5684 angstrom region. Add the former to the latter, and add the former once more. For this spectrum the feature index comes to 124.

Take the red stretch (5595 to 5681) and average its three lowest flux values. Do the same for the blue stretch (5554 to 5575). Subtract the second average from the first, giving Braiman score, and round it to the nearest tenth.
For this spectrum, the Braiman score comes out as -1.0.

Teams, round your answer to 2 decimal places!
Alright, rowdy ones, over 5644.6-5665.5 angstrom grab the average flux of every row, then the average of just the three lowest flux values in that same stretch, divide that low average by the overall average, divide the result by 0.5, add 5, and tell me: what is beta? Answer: 6.99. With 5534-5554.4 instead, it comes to 6.94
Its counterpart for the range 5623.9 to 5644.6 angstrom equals 6.96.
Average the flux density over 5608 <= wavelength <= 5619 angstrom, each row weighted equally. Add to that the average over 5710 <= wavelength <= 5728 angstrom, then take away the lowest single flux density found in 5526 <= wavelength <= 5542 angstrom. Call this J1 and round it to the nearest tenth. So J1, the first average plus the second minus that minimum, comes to 44.2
